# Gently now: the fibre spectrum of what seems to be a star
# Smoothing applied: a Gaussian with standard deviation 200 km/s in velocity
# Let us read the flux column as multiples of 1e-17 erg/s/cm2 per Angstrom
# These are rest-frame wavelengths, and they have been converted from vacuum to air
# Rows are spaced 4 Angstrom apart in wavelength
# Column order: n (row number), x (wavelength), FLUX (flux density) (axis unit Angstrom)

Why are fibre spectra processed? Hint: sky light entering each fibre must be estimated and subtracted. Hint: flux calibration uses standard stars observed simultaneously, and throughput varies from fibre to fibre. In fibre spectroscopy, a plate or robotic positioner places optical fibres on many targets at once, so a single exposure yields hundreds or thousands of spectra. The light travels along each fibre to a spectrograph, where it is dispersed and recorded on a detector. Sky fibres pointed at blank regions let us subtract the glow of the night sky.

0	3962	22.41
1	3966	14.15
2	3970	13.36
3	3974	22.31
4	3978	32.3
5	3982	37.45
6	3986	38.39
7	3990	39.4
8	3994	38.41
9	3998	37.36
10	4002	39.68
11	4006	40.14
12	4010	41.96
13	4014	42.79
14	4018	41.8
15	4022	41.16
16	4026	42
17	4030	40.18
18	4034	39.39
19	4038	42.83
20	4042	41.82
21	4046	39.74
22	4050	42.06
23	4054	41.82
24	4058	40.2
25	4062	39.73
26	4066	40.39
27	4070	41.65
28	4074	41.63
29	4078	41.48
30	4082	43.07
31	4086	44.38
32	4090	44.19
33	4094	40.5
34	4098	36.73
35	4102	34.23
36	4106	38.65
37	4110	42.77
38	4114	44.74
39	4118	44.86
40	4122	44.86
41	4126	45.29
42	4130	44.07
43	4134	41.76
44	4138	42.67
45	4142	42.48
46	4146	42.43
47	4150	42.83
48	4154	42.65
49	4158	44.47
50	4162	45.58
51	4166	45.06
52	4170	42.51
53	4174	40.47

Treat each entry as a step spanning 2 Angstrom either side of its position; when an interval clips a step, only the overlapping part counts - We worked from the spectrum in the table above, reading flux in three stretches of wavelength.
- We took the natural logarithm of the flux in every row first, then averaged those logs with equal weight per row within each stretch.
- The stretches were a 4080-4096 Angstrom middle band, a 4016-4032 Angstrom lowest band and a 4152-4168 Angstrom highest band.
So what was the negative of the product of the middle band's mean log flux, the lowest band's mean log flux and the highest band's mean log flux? -53.1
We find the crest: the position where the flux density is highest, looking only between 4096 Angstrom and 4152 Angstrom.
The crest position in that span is 4126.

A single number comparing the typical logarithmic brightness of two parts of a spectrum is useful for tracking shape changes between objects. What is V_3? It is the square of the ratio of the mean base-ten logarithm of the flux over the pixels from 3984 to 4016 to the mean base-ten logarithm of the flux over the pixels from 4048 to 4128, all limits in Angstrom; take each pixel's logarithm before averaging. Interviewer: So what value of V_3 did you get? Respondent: 0.98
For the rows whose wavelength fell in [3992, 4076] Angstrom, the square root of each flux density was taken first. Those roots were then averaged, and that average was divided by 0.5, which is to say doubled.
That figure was 12.8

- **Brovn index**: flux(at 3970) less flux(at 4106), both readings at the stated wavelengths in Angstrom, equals -25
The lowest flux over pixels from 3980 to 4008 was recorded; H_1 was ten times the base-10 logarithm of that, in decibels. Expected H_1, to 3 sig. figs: 15.7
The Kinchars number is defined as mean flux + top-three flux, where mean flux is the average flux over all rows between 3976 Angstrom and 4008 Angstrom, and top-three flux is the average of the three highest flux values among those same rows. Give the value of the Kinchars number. 78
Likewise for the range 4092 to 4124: 86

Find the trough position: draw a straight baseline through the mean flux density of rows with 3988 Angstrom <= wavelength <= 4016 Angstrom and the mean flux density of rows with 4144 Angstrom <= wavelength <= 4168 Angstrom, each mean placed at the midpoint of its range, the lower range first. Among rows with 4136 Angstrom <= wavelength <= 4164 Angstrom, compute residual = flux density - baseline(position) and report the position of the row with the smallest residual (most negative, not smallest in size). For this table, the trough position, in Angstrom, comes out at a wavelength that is 4146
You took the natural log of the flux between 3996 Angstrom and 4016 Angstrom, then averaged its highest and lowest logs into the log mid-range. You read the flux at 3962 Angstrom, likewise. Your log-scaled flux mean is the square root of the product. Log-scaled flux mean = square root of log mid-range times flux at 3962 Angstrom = 9.1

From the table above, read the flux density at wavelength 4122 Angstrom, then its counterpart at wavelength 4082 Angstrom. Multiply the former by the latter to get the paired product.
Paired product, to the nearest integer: 1932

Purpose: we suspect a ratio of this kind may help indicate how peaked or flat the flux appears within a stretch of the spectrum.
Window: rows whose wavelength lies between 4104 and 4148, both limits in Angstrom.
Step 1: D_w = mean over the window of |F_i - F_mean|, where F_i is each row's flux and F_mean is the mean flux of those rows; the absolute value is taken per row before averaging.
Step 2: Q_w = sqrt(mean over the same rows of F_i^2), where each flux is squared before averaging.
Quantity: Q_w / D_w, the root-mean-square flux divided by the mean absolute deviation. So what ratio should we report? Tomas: 29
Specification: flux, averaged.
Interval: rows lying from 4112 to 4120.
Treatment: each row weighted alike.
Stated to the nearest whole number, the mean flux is 45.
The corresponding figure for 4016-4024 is 41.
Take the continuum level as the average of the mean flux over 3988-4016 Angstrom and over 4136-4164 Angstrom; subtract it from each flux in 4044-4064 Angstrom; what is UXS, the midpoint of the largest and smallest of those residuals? -0.7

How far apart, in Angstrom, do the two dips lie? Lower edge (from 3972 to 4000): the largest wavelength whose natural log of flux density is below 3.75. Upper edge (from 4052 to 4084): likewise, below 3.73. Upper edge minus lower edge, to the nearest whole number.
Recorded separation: 80 Angstrom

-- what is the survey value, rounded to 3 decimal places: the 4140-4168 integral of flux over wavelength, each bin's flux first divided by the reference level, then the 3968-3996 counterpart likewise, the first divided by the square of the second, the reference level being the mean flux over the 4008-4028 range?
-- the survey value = 0.065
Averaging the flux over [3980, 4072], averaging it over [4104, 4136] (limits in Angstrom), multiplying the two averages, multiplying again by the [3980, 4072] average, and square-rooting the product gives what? 266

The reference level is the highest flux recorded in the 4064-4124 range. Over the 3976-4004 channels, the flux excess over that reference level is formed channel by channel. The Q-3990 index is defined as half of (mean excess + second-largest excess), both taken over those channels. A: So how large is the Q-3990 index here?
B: -6.4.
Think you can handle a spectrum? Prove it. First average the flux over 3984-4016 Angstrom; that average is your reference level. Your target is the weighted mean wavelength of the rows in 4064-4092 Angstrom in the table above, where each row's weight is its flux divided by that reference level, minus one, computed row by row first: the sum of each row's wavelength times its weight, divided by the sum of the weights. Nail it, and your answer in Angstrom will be 4082.0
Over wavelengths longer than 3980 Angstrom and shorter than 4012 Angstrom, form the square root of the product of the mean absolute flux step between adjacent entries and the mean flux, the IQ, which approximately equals 6.9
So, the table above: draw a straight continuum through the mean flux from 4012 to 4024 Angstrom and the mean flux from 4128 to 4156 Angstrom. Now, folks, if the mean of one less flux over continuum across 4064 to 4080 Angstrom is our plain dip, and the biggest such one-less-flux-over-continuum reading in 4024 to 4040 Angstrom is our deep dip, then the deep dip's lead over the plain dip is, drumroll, 0.040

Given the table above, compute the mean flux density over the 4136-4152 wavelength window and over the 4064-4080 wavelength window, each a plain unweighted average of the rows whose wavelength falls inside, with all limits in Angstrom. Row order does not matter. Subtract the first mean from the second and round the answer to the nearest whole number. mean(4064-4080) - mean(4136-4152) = -1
